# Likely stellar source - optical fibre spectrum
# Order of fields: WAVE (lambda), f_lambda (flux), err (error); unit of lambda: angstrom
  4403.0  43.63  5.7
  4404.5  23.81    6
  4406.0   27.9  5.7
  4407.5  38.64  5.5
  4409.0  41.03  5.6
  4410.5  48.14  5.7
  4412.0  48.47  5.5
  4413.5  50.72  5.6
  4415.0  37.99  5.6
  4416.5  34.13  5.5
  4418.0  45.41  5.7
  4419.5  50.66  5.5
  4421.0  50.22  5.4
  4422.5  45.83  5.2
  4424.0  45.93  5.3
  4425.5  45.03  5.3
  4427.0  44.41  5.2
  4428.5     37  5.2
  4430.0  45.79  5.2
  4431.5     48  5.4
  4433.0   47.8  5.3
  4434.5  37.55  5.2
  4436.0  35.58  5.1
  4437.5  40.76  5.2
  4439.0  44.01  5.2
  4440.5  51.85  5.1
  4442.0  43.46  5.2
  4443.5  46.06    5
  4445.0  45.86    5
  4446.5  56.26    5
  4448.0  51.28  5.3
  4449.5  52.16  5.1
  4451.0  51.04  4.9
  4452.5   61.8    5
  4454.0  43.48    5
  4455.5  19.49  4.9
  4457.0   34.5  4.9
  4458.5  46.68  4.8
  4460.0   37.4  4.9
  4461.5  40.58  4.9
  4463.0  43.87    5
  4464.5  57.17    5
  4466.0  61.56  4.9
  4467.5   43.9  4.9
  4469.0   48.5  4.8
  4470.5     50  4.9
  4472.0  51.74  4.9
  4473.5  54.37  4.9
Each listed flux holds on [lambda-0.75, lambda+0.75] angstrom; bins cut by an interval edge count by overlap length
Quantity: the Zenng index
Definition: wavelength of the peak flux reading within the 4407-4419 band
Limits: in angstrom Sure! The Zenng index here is 4413.5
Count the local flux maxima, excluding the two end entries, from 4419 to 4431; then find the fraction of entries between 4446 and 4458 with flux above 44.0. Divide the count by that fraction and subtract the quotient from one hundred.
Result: 98.4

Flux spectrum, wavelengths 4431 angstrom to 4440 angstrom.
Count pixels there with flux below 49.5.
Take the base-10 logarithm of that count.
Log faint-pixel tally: 0.78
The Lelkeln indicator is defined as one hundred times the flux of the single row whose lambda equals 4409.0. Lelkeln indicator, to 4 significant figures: 4103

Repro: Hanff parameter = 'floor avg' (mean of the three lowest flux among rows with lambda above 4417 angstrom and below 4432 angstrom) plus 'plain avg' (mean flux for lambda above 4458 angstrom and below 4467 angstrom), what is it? 90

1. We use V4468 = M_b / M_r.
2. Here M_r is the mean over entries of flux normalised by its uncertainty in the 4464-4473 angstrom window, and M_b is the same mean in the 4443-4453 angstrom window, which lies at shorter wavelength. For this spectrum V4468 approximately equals 0.97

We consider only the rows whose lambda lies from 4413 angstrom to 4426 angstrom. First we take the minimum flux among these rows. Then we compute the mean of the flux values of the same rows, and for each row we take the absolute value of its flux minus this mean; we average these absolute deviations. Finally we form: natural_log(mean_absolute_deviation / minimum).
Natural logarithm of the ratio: -2.1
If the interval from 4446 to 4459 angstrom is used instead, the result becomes -0.8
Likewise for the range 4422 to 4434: -2.9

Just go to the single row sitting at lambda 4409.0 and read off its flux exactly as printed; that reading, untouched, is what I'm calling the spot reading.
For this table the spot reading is 41.03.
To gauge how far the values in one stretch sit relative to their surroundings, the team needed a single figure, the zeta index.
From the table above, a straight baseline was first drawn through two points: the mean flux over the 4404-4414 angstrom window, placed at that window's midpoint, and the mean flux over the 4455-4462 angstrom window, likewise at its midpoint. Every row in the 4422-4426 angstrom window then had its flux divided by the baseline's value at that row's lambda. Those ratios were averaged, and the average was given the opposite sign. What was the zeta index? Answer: -1.18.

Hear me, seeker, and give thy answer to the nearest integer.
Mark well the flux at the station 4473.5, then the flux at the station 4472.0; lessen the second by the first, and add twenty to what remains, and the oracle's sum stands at 17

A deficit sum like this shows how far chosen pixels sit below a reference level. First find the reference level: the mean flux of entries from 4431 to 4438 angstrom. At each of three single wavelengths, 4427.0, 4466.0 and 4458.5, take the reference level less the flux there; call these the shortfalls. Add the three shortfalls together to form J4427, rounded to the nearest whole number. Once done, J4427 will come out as -27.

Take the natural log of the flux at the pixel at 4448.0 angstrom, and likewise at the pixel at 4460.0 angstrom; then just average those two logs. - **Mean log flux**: 3.78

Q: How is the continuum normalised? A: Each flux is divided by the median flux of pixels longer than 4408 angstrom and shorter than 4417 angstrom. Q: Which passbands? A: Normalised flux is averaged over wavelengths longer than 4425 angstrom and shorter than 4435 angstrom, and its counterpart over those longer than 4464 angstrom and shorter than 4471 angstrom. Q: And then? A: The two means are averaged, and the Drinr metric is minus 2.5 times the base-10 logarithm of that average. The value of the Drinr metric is -0.079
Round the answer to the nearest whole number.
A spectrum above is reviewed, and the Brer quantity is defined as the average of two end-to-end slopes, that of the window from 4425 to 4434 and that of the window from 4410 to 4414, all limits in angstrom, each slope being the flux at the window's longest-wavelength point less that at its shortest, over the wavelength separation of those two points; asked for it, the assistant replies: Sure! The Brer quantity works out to 1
